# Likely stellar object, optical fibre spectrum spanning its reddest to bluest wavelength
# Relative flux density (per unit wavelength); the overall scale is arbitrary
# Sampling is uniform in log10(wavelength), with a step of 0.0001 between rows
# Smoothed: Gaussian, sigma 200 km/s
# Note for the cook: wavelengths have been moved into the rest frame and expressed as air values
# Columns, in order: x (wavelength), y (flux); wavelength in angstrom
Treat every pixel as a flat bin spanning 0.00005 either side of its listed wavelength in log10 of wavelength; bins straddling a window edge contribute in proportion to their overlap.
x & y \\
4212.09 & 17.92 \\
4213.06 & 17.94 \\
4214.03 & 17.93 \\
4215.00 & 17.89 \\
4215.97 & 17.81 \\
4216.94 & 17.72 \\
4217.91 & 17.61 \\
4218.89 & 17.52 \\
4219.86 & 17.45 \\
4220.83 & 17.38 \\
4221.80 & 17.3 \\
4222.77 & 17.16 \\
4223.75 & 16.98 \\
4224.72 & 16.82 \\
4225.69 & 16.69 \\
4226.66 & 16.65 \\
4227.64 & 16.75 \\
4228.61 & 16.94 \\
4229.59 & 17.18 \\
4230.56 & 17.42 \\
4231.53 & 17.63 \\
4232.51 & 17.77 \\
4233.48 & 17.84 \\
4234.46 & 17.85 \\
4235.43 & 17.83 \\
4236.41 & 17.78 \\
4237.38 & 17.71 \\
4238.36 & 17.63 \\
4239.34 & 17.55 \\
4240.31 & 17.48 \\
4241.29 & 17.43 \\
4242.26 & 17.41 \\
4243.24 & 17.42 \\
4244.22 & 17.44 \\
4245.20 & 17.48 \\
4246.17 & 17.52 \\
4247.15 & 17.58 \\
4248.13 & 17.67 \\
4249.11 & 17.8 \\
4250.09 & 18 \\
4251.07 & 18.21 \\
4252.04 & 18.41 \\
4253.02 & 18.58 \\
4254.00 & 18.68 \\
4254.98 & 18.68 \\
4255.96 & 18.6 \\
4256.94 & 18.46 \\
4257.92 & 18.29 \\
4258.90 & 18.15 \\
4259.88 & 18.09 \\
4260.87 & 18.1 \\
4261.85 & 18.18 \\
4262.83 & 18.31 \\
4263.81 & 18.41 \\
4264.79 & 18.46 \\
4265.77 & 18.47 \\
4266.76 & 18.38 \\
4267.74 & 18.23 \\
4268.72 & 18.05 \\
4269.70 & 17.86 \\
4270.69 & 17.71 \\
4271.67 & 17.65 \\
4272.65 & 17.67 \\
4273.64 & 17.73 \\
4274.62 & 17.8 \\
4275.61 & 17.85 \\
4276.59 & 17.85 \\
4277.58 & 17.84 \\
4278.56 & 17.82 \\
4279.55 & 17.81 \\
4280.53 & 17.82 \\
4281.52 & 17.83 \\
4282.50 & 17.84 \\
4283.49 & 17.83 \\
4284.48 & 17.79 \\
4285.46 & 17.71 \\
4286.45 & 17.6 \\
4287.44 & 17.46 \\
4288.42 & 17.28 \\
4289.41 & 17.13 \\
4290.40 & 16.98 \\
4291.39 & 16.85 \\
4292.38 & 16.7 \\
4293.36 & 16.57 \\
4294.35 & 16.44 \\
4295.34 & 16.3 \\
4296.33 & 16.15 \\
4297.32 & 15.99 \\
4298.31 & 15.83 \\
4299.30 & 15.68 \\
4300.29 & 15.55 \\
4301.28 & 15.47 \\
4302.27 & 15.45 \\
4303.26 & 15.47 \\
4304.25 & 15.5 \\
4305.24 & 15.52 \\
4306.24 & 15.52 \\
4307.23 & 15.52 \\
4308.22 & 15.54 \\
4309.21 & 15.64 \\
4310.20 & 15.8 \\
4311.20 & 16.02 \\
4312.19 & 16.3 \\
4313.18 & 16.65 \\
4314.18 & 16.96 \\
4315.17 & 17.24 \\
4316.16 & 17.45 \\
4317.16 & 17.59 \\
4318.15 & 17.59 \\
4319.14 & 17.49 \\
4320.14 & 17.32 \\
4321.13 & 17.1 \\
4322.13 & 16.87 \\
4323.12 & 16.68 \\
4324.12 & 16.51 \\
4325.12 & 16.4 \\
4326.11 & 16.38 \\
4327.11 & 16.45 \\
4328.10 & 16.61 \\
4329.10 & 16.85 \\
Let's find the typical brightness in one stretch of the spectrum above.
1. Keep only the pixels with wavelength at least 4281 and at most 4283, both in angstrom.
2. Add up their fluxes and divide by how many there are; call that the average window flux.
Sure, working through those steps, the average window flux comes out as 17.8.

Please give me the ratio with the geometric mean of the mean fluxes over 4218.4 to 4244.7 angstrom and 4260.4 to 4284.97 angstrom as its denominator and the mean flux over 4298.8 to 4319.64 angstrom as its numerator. 0.92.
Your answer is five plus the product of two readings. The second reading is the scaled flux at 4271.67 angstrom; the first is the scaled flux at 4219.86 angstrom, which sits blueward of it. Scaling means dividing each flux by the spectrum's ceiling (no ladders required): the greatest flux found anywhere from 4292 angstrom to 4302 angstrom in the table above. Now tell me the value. 6.10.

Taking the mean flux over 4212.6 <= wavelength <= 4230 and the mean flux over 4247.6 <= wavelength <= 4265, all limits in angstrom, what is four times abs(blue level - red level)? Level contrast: 3.9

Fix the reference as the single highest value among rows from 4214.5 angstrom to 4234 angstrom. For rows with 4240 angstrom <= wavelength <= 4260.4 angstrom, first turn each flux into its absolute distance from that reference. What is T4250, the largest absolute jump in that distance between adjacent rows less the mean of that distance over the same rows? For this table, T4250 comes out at -0.22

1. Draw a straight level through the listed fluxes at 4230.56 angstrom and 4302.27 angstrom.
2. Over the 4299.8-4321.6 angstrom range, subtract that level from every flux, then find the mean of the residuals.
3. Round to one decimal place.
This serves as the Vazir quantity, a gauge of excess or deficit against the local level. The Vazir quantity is 1.1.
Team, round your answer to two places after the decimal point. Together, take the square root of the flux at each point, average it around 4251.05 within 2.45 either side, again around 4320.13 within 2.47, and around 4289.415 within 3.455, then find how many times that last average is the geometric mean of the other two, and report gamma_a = 0.98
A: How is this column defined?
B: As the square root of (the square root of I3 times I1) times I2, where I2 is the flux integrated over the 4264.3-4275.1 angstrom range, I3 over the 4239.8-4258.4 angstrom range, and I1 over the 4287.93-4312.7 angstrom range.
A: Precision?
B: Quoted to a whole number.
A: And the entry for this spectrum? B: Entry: 266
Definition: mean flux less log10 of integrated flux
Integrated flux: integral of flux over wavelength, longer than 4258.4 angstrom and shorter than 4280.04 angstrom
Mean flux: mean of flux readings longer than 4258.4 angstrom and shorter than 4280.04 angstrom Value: 15.4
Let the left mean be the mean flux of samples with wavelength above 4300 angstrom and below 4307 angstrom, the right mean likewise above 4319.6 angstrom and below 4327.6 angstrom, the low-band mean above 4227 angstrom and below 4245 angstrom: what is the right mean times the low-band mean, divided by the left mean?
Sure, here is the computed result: 18.9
